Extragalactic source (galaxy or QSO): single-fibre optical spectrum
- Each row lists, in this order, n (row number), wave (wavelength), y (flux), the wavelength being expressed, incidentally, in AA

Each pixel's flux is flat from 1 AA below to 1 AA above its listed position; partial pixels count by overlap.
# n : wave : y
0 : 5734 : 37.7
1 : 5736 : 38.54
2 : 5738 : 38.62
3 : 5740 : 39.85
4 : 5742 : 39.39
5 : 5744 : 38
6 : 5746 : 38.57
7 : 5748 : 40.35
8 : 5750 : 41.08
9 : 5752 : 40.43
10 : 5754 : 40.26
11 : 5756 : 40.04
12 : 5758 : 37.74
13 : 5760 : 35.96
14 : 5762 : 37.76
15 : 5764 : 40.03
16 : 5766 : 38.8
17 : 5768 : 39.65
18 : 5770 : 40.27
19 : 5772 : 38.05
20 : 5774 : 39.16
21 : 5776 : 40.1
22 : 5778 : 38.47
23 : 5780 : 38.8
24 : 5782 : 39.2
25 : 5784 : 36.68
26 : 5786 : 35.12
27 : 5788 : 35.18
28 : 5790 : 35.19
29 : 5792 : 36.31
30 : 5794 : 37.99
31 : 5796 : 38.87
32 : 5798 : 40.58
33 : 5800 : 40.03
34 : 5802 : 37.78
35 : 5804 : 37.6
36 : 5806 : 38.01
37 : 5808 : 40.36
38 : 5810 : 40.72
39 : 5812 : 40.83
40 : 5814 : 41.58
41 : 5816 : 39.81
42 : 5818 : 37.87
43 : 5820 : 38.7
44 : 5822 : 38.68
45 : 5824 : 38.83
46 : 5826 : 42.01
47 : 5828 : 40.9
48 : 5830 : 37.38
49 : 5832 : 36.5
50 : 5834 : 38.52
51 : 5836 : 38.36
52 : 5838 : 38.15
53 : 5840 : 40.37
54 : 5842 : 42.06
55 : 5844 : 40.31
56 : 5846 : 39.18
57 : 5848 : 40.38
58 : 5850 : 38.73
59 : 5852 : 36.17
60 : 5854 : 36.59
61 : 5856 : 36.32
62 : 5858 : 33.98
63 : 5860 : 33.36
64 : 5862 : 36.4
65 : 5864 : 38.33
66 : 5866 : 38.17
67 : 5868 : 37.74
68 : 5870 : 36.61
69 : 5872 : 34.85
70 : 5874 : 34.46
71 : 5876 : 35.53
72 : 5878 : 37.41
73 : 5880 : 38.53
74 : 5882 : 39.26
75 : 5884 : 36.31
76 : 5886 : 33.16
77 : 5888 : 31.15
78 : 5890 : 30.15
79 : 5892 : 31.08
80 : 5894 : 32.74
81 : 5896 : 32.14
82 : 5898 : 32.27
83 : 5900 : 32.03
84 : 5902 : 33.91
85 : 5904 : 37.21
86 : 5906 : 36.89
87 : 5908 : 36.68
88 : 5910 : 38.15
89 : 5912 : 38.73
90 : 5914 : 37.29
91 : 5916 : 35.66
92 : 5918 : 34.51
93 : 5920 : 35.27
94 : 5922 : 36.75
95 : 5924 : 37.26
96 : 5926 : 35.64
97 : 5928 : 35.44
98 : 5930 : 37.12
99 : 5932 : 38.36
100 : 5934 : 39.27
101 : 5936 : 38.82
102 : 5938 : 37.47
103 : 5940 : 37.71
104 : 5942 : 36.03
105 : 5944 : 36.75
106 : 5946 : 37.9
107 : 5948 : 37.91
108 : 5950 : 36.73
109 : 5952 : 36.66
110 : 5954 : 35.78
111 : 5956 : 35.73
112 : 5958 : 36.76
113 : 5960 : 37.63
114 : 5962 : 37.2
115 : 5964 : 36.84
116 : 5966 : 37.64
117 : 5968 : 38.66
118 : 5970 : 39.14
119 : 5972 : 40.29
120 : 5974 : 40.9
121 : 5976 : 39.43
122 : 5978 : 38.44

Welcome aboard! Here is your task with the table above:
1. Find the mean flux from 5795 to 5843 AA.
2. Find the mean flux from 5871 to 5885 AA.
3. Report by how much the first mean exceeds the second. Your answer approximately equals 2.7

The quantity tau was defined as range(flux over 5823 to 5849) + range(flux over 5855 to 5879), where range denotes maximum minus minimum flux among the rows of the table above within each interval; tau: 11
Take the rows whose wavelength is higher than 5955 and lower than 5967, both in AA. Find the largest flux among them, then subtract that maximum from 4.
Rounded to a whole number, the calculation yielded -34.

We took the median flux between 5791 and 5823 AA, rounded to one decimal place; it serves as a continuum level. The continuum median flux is 38.8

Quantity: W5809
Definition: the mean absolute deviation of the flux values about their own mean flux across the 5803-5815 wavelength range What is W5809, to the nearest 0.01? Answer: 1.36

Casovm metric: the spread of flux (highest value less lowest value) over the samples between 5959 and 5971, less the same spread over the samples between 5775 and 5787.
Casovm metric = -2.7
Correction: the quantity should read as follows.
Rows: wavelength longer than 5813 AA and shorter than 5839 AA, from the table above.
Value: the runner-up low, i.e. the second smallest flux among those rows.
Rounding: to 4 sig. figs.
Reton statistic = 37.38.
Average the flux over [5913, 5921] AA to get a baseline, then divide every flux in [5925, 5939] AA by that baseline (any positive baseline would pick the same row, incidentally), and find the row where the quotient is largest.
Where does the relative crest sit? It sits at 5934 AA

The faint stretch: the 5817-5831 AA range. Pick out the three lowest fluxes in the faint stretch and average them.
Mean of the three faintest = 38.0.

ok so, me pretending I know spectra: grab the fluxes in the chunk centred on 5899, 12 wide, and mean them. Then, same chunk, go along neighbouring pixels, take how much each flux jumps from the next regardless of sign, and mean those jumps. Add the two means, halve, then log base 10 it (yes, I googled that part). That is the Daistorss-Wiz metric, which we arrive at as 1.24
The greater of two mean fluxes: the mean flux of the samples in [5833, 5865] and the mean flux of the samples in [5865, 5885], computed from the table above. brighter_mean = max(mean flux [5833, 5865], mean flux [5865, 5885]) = 38.0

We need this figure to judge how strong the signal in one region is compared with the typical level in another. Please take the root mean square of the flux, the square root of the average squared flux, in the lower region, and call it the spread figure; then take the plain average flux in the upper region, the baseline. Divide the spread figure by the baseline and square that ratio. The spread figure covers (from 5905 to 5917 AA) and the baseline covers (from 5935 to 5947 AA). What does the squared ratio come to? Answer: 0.99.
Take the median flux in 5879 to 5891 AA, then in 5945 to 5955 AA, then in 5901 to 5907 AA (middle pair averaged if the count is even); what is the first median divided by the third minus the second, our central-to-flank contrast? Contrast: 217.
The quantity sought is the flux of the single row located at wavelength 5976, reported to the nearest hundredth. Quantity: 39.43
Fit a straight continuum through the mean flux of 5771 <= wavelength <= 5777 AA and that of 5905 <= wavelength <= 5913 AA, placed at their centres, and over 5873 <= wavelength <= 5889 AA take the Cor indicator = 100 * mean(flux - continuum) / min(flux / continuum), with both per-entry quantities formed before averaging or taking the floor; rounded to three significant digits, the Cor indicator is -267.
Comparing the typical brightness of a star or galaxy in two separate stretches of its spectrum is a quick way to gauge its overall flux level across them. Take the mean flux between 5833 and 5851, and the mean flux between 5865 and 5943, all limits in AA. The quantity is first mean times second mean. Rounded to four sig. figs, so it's 1418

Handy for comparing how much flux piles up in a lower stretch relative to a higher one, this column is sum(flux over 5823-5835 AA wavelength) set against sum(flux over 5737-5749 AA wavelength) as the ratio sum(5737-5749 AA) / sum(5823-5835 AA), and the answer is 1.00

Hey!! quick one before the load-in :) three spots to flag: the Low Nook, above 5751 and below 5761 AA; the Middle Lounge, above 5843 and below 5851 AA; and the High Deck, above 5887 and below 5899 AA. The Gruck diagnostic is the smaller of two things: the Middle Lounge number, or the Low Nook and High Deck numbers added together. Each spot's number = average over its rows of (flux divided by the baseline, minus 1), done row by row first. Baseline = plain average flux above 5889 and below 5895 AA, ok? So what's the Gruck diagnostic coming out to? 0.25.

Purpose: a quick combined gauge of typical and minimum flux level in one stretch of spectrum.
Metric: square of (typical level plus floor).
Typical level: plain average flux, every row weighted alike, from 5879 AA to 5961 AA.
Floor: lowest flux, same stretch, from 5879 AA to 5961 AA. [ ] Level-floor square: 4372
